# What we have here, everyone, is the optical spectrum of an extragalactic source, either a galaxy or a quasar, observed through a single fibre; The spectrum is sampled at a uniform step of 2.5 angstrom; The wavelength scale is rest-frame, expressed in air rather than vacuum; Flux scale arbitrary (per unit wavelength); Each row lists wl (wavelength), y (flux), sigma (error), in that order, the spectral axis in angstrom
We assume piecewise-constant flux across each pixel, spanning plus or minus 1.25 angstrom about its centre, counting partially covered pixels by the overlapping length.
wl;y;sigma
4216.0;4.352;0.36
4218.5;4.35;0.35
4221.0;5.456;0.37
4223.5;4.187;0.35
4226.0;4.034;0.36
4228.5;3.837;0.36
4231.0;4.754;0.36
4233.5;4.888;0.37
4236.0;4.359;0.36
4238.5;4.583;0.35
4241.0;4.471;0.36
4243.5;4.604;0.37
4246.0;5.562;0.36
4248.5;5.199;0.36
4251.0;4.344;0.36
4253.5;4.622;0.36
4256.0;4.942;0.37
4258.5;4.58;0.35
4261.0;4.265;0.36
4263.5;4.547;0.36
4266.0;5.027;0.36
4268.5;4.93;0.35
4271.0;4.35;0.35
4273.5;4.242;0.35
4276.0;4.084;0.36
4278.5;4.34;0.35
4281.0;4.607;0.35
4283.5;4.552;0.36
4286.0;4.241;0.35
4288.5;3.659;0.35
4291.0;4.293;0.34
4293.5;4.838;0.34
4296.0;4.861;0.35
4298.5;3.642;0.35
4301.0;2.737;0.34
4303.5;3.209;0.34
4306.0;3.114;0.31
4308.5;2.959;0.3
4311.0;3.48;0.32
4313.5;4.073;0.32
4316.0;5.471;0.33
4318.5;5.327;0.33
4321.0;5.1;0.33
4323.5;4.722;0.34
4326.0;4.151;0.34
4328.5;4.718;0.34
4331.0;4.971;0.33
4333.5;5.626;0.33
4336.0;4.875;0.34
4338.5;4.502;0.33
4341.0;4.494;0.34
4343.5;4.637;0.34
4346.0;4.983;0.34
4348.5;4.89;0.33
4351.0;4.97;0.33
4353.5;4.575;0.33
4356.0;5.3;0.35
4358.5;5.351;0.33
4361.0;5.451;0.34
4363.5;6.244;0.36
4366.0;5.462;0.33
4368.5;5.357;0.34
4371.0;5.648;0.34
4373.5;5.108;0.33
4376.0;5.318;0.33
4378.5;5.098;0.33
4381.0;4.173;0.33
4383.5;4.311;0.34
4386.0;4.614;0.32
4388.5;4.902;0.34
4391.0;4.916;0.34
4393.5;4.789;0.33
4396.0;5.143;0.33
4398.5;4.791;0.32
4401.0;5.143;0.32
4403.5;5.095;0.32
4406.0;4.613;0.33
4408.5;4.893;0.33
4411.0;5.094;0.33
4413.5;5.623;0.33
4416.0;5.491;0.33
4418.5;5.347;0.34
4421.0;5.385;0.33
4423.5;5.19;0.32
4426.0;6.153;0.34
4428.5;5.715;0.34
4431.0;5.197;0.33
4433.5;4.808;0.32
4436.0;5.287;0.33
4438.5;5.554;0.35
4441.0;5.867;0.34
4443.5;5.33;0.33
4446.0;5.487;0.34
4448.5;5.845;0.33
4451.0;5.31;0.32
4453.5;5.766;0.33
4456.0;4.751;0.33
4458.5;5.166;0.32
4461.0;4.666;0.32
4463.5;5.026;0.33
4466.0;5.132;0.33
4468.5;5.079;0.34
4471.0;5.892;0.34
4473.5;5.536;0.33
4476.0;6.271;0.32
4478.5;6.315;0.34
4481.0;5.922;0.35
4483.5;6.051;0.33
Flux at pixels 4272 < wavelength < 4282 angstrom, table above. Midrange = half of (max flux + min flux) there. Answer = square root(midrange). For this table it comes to 2.08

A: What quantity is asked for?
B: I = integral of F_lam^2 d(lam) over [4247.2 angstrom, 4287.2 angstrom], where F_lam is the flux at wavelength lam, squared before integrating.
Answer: 834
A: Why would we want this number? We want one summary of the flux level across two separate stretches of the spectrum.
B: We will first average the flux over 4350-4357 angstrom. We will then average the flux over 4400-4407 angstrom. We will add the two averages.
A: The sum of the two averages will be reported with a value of 9.9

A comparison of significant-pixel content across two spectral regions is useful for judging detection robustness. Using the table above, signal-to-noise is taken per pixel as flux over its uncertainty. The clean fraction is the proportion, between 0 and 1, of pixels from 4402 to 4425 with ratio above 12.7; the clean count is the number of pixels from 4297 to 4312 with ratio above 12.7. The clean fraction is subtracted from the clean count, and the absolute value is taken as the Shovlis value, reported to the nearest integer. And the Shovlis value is 1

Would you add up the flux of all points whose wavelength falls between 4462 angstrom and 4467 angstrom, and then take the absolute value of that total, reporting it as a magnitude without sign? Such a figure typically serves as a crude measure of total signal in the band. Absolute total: 10.2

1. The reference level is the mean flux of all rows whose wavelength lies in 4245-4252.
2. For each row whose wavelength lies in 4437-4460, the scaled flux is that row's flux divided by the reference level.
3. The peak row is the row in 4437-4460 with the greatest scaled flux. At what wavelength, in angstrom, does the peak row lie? 4441.0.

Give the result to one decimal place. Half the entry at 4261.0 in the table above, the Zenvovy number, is 2.1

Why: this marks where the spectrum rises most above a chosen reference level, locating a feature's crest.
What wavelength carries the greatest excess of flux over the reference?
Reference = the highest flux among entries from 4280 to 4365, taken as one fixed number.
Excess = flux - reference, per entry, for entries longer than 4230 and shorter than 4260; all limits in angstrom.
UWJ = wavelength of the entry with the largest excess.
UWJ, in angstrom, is 4246.0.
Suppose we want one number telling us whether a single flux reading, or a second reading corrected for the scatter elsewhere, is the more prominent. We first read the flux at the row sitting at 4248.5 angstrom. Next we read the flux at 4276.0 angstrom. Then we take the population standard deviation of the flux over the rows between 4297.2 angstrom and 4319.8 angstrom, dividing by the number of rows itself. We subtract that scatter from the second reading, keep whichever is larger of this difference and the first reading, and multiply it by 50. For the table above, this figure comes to 260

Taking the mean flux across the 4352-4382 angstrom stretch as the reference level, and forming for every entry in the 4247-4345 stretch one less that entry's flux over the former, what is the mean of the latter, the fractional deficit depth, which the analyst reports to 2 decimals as 0.16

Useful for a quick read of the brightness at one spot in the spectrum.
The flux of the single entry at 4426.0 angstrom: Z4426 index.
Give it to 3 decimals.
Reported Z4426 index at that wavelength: 6.153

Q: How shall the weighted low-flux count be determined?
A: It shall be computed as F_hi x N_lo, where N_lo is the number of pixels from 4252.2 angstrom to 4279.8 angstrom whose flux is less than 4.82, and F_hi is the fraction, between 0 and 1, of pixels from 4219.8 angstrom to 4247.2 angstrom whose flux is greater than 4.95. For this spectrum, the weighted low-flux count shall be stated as 1.45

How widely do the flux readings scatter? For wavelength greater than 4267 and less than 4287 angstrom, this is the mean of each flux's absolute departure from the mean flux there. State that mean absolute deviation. 0.21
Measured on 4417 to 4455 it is 0.27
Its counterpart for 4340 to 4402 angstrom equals 0.34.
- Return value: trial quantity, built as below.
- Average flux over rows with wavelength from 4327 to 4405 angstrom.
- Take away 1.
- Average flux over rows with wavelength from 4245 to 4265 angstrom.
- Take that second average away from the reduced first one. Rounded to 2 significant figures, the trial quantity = -0.74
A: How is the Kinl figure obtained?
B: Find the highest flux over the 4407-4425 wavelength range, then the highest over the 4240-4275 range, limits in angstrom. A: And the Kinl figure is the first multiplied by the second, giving 31.3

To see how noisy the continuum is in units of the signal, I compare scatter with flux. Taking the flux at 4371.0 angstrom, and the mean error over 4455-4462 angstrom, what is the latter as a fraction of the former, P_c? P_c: 0.0572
